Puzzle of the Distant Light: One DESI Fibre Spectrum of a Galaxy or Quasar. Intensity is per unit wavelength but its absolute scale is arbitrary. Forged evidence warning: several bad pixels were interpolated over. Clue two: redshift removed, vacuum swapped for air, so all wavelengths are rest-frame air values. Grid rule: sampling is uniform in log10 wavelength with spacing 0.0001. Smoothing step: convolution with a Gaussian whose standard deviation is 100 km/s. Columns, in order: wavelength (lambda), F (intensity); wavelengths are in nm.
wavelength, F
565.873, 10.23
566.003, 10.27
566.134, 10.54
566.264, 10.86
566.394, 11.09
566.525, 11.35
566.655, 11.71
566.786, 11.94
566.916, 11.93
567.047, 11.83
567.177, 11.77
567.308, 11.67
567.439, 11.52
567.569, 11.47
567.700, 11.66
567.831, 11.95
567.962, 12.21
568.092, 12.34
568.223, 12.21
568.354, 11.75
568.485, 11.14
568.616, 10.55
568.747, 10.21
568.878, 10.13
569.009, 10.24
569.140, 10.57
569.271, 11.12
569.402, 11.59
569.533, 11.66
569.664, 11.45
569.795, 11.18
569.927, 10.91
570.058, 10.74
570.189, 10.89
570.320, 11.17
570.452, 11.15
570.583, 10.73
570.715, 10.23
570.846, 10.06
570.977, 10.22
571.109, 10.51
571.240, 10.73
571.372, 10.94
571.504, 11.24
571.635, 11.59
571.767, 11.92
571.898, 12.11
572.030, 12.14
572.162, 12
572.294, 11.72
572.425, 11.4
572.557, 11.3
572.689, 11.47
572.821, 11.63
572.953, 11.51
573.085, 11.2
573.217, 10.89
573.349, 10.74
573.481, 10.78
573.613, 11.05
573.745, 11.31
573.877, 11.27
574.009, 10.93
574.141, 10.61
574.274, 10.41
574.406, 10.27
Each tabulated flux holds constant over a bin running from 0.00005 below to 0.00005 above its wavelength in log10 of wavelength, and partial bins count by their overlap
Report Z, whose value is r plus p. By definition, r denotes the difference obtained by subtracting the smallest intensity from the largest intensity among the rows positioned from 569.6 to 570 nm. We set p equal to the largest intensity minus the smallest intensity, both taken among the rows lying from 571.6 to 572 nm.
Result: 1.06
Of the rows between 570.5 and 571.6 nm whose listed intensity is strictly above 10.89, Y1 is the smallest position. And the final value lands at 571.372 nm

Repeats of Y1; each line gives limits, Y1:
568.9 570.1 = 569.271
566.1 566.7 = 566.394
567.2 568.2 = 567.308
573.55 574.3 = 573.613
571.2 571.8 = 571.372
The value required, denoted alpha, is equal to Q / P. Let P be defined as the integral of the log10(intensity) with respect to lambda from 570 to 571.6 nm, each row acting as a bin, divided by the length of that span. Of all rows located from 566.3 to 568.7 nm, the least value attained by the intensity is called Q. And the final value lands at 10.2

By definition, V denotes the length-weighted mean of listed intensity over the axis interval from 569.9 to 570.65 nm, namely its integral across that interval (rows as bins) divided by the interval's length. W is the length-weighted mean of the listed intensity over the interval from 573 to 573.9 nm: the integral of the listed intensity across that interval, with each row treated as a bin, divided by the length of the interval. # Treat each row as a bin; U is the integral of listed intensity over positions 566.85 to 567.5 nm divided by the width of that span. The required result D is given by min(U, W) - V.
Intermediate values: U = 11.7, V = 10.9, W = 11.0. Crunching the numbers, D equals 0.1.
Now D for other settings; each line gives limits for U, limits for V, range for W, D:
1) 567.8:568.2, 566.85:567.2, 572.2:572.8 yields -0.4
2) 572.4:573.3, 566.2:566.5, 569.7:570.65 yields 0.0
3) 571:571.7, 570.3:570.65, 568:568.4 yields 0.0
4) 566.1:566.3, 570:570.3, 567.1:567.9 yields -0.2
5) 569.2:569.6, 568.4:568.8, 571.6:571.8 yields 0.8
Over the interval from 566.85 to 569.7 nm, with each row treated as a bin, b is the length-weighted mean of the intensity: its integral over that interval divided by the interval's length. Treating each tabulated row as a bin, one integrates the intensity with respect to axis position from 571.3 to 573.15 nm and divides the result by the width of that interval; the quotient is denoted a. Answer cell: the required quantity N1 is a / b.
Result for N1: 1.01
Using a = 11.6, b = 11.41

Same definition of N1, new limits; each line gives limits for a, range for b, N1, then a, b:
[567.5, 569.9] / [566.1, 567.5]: 0.98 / 11.3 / 11.50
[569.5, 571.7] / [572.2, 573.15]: 0.95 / 10.9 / 11.48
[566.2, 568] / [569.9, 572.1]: 1.06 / 11.6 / 11.02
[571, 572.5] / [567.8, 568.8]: 0.99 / 11.4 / 11.55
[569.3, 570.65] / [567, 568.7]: 0.95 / 11.1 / 11.68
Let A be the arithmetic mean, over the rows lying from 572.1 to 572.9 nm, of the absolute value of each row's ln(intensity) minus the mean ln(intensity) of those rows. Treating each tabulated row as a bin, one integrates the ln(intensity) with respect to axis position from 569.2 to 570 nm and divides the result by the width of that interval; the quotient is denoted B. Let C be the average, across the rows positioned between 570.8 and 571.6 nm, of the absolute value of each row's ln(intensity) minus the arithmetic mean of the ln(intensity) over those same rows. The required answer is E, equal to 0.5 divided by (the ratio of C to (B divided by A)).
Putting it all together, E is 2151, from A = 0.017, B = 2.43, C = 0.033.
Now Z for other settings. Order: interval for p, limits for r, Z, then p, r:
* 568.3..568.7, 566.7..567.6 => 1.67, 1.20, 0.47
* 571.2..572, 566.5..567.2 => 1.97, 1.38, 0.59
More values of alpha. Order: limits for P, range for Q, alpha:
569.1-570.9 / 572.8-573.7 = 10.3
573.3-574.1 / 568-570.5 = 9.7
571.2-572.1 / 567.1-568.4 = 10.8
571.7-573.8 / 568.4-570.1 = 9.6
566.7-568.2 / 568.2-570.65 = 9.4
